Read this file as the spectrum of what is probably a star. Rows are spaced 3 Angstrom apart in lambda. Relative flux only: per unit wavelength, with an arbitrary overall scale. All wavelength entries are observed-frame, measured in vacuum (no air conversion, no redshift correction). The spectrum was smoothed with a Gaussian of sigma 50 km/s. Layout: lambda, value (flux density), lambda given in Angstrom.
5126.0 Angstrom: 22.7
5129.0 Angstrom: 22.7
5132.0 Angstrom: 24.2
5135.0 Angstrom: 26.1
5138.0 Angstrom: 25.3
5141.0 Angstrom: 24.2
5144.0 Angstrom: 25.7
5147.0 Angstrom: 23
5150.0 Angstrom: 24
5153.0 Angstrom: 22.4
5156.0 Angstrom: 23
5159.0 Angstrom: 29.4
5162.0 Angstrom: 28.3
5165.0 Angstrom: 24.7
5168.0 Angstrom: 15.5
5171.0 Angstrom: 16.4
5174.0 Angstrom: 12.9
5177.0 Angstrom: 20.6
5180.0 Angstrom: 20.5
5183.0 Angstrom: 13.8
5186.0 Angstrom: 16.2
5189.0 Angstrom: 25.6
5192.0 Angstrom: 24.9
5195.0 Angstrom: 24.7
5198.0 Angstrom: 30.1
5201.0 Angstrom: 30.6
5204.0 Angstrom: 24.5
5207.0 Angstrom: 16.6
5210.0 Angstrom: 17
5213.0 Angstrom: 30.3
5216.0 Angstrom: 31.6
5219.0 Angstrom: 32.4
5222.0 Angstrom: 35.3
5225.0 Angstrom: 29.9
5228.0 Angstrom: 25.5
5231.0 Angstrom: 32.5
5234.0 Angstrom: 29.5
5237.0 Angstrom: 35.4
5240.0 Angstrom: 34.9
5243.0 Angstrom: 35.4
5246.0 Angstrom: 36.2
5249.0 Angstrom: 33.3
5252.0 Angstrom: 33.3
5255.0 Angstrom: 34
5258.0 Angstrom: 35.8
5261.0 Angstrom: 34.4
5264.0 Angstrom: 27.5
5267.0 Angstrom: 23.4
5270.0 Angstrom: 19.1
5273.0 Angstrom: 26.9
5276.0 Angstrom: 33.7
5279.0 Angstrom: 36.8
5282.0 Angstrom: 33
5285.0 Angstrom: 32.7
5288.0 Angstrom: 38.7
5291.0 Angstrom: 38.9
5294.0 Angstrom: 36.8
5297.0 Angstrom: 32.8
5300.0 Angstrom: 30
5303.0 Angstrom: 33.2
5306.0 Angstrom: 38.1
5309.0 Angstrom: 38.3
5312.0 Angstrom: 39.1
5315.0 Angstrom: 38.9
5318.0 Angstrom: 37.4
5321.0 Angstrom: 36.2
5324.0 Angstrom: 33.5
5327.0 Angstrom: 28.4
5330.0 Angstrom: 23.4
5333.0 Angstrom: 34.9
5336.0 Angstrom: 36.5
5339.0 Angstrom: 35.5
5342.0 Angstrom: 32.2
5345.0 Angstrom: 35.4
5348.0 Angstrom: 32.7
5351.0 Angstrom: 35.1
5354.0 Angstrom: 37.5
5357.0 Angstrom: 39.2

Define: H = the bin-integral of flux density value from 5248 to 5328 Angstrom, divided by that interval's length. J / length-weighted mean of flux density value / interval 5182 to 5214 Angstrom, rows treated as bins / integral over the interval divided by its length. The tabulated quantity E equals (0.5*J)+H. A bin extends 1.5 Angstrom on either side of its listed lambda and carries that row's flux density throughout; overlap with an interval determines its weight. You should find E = 45.1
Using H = 33.5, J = 23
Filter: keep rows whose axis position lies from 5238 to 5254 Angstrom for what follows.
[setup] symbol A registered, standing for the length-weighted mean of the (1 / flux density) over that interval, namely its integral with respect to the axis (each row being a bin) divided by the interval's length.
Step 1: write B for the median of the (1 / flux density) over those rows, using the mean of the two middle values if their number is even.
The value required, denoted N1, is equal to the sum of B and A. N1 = 0.058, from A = 0.029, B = 0.029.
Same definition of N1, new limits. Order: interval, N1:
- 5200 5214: 0.087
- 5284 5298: 0.055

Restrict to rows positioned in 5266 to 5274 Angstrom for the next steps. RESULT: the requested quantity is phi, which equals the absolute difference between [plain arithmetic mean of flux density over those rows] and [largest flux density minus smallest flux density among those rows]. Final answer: 15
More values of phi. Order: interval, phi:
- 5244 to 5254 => 31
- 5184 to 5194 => 13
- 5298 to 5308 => 26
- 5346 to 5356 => 30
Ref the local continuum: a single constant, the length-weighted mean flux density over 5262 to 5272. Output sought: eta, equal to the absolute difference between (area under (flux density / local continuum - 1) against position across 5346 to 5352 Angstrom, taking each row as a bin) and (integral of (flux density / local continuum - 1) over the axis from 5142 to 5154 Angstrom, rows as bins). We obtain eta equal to 3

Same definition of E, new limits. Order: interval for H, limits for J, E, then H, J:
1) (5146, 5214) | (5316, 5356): 39.3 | 22.3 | 34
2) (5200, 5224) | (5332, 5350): 44.5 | 27.3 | 35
